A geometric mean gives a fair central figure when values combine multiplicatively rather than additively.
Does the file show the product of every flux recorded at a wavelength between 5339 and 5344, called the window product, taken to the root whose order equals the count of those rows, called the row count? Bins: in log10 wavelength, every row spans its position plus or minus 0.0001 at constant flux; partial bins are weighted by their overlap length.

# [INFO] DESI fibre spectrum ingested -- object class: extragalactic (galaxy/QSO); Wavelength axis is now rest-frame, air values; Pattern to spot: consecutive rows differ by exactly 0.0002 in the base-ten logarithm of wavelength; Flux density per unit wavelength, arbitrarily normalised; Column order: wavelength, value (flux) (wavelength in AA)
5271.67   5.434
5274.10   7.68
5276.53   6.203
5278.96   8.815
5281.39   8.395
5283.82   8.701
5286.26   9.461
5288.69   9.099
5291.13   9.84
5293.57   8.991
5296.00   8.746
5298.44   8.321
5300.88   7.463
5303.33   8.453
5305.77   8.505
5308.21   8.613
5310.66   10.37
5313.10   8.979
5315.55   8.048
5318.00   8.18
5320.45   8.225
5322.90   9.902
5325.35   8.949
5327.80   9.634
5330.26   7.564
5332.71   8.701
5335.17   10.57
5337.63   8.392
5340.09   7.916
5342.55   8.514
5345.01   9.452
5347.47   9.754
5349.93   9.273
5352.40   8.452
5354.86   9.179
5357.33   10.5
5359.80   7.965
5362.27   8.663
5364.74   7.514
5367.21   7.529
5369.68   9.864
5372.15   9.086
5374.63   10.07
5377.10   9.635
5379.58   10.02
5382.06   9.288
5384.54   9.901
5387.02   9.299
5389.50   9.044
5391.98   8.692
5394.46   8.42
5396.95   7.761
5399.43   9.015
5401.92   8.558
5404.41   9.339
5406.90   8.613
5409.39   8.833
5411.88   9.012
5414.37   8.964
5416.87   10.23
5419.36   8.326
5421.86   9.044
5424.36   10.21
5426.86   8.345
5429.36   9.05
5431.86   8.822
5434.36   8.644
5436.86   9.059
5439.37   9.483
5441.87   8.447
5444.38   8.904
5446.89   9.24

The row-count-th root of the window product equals 8.21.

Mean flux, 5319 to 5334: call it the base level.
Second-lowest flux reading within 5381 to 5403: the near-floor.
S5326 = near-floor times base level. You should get 74.3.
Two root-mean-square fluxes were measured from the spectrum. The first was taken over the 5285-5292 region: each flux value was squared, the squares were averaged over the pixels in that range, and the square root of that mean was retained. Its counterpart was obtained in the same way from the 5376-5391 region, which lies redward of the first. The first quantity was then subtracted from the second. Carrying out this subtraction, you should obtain 0.1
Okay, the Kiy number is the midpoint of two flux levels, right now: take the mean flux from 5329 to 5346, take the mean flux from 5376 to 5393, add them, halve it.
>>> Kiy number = 9.07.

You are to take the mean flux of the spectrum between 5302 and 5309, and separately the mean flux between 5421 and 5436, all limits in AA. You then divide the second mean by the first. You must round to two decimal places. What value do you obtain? 1.06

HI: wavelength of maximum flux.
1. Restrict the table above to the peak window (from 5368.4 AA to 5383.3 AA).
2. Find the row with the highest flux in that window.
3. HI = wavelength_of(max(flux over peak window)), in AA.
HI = 5374.63 AA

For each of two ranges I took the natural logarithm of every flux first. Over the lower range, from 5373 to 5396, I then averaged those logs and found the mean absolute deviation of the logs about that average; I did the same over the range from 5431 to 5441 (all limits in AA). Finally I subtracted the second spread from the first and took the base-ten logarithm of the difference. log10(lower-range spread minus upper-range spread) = -1.68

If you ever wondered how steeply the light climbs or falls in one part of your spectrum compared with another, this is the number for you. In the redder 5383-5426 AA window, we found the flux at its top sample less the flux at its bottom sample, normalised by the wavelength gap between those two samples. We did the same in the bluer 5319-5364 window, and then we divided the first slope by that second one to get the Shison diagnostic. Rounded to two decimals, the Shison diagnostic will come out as 0.74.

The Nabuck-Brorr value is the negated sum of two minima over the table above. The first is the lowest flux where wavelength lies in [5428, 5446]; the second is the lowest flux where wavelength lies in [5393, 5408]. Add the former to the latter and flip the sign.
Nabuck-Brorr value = -16.2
